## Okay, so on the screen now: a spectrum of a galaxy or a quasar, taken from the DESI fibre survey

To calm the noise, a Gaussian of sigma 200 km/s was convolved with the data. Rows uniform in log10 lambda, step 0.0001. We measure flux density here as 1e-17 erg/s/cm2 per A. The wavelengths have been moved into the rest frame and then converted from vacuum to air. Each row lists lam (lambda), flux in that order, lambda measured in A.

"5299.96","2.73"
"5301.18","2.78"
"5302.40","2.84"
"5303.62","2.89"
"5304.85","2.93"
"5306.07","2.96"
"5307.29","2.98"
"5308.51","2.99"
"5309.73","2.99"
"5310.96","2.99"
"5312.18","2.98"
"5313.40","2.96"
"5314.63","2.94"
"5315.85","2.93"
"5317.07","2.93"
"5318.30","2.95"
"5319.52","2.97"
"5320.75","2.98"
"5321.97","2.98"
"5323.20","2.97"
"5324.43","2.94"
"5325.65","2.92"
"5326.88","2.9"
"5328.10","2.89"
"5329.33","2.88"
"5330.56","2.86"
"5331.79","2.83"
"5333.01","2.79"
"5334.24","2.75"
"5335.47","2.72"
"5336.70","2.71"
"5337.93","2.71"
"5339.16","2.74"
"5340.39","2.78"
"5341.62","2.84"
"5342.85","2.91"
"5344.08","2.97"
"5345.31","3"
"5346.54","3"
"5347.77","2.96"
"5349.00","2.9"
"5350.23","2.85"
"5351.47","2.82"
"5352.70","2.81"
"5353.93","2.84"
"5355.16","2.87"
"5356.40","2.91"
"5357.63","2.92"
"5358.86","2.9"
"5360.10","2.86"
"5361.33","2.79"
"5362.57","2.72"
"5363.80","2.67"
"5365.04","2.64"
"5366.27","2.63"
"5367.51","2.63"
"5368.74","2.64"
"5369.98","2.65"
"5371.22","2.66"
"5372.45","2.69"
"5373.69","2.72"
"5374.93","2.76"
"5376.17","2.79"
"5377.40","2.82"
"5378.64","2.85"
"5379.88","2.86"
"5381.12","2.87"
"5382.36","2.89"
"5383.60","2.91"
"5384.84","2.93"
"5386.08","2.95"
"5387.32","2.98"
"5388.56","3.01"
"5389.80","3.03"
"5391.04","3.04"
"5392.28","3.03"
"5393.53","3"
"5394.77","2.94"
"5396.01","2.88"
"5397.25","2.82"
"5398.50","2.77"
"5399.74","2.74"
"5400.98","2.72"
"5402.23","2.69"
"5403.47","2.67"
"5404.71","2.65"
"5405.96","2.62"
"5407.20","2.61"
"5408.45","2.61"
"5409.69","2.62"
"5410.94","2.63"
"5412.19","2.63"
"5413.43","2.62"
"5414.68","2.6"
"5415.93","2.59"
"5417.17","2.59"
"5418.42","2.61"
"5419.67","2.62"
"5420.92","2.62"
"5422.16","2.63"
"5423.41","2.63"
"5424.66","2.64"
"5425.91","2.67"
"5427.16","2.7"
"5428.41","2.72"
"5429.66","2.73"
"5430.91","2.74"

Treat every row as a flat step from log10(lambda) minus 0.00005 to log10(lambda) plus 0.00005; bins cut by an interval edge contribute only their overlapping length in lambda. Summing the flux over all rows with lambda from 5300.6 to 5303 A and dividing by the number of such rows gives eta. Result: 2.81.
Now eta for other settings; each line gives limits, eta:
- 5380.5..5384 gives 2.89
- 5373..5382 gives 2.81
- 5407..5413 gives 2.62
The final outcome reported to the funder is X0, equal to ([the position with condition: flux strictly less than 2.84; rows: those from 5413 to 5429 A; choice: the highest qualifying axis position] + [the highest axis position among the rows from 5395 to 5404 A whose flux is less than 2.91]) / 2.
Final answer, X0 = 5415.9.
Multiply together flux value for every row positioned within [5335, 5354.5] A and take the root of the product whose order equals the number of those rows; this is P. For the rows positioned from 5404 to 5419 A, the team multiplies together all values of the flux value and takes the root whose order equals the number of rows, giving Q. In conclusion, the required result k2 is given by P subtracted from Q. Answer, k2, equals -0.23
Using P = 2.846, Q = 2.615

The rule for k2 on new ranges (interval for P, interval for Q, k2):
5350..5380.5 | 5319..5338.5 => 0.09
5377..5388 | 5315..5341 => -0.03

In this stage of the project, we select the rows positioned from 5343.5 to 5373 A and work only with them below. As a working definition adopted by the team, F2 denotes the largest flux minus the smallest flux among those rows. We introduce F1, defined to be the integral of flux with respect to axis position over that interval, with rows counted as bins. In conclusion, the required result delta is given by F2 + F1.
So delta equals 83.1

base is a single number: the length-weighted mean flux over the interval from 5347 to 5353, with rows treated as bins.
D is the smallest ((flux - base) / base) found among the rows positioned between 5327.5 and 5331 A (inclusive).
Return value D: 0.00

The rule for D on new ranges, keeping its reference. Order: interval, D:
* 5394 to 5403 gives -0.06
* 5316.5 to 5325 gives 0.02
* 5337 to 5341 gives -0.06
